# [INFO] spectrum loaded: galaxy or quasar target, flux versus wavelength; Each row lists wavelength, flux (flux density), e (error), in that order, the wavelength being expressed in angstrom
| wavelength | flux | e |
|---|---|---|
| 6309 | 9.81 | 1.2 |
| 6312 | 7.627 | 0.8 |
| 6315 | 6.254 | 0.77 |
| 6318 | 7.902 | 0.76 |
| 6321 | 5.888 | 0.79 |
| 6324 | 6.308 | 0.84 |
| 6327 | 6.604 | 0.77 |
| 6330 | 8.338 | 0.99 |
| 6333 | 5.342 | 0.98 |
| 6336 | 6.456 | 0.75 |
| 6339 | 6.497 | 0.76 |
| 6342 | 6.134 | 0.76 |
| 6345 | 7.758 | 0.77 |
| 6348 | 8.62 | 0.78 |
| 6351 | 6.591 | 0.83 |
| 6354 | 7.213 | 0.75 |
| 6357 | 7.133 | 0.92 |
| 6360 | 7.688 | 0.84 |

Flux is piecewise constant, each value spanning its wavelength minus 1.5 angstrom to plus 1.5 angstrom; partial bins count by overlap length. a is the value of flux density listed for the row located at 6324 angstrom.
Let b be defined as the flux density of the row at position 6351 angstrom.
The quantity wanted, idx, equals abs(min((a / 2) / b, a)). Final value 0.48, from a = 6.308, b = 6.591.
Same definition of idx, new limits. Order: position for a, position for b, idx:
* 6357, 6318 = 0.45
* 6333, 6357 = 0.37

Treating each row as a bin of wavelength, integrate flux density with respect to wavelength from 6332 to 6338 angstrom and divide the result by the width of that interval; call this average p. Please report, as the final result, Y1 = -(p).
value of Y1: -6.0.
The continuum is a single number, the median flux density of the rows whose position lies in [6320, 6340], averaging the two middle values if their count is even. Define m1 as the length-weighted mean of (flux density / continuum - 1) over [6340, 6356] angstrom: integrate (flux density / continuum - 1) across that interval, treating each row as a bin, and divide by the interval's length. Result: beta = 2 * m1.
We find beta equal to 0.24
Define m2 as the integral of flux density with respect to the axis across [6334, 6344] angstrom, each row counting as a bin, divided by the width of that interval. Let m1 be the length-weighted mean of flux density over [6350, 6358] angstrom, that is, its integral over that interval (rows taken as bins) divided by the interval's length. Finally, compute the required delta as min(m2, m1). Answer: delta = 6.38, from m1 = 7.0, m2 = 6.4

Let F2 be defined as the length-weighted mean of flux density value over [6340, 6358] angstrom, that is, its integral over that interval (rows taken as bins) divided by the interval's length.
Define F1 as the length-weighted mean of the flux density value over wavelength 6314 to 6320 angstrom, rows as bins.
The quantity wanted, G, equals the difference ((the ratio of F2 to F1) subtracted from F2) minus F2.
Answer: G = -1.03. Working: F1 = 7.05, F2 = 7.2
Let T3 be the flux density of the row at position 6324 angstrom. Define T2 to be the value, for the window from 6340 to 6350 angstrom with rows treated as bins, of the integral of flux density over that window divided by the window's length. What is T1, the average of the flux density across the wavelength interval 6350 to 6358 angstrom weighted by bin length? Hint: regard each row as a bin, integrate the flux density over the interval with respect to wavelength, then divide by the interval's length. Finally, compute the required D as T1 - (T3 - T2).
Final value 8.1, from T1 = 7.0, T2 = 7.4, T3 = 6.308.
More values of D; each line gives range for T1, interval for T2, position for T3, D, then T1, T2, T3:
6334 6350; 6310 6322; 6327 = 7.5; 7.0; 7.1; 6.604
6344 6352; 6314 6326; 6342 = 8.2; 7.7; 6.6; 6.134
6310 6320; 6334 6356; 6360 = 6.6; 7.3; 7.0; 7.688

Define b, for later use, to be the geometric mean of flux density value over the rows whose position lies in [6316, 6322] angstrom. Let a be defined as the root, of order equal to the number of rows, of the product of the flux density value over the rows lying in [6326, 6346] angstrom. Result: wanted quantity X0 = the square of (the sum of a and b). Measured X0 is 182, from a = 6.67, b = 6.82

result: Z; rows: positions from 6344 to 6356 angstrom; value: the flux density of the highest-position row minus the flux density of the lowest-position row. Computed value -0.5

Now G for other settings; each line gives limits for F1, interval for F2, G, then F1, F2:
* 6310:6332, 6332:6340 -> -0.87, 7.02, 6.1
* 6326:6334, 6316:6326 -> -0.97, 6.86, 6.7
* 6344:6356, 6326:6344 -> -0.88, 7.52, 6.6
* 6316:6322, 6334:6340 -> -0.92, 6.93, 6.4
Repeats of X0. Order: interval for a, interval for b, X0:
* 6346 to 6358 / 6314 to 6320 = 207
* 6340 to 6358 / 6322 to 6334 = 189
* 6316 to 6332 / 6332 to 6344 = 170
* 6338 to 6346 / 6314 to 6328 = 177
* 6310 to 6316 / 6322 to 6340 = 181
